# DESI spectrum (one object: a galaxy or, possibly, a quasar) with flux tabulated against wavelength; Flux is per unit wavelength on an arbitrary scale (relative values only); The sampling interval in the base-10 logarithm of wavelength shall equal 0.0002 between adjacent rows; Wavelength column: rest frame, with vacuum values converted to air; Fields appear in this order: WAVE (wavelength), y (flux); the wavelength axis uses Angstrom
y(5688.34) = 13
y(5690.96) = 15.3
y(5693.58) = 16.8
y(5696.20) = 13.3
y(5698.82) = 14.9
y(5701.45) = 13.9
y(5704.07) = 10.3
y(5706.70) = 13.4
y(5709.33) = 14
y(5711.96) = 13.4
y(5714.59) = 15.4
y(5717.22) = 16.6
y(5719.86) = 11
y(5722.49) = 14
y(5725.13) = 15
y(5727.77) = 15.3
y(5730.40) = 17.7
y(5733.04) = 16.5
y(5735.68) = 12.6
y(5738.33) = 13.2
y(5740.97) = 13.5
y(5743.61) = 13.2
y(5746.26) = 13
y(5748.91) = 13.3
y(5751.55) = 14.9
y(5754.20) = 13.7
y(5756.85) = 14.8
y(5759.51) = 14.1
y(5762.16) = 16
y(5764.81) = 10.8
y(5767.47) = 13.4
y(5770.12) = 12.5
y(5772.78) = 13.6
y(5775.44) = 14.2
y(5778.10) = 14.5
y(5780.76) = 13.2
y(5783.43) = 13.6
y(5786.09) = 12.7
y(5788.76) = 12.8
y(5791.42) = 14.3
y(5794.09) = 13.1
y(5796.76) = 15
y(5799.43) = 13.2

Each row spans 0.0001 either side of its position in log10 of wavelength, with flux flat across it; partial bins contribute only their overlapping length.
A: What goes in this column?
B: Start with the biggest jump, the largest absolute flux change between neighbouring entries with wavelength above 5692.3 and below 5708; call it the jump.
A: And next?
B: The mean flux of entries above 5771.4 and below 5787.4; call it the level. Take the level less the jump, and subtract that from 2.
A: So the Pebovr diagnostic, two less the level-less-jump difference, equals -8.0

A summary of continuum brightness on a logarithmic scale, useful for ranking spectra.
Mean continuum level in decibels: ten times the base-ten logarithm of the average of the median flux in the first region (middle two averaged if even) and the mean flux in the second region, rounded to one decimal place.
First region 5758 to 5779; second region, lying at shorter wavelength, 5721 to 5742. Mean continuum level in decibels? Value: 11.5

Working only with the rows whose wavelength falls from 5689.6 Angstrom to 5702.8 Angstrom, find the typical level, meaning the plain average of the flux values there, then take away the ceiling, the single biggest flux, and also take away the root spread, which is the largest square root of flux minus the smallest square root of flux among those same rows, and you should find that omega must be -2.4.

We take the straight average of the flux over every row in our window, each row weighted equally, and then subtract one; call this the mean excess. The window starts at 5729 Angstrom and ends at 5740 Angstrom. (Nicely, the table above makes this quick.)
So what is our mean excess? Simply 14.0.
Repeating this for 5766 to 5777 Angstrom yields 12.4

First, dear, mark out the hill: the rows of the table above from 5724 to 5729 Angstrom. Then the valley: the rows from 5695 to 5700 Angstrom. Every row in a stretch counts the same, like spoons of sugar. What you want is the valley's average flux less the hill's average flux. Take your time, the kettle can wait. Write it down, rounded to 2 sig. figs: -1.0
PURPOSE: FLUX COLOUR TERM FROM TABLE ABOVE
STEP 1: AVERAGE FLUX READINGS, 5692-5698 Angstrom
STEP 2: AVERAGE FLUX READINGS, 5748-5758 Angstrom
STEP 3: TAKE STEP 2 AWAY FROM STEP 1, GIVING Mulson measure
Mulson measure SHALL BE 0.9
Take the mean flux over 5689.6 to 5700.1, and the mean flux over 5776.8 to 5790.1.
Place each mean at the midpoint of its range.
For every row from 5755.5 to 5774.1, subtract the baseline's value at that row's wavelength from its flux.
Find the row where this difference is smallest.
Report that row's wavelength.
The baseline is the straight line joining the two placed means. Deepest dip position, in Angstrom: 5764.81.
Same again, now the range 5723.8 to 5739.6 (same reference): 5735.68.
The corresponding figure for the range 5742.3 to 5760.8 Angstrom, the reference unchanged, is 5746.26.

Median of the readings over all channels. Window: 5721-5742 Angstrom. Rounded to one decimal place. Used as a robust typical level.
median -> 14.5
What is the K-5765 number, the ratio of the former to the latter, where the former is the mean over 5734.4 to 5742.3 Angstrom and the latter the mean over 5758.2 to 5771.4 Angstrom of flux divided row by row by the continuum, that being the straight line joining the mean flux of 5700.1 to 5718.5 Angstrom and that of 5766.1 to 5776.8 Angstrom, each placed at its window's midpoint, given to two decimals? 0.97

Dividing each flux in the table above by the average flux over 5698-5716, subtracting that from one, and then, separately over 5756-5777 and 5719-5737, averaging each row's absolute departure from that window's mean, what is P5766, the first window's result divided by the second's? 0.6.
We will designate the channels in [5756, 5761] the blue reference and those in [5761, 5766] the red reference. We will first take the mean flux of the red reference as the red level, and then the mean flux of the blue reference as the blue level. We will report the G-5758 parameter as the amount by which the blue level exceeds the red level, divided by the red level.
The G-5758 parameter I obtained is 0.08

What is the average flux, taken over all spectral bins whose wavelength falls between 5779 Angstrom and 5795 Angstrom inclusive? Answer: 13.3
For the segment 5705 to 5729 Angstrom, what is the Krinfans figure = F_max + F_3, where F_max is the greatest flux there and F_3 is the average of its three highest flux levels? 32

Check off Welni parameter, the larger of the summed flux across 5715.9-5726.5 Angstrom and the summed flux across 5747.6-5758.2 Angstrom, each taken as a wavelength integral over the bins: 150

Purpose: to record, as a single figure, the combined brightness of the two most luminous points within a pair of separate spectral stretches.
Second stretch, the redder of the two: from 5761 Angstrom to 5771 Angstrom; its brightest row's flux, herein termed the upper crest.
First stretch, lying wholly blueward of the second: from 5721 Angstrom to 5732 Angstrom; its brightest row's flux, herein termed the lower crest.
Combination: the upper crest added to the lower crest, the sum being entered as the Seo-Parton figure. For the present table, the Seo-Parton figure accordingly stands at 33.7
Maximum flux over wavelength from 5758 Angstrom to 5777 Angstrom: 16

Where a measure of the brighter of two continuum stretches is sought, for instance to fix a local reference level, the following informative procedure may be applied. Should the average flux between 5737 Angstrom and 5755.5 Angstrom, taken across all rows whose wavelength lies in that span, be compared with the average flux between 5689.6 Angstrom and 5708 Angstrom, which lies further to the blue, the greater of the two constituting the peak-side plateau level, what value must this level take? 14.0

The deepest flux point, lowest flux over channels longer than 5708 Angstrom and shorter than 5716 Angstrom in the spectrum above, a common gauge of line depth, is 13.4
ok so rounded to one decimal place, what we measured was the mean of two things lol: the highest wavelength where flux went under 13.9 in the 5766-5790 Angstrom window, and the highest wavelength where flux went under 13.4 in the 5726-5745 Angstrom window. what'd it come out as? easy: 5766.2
